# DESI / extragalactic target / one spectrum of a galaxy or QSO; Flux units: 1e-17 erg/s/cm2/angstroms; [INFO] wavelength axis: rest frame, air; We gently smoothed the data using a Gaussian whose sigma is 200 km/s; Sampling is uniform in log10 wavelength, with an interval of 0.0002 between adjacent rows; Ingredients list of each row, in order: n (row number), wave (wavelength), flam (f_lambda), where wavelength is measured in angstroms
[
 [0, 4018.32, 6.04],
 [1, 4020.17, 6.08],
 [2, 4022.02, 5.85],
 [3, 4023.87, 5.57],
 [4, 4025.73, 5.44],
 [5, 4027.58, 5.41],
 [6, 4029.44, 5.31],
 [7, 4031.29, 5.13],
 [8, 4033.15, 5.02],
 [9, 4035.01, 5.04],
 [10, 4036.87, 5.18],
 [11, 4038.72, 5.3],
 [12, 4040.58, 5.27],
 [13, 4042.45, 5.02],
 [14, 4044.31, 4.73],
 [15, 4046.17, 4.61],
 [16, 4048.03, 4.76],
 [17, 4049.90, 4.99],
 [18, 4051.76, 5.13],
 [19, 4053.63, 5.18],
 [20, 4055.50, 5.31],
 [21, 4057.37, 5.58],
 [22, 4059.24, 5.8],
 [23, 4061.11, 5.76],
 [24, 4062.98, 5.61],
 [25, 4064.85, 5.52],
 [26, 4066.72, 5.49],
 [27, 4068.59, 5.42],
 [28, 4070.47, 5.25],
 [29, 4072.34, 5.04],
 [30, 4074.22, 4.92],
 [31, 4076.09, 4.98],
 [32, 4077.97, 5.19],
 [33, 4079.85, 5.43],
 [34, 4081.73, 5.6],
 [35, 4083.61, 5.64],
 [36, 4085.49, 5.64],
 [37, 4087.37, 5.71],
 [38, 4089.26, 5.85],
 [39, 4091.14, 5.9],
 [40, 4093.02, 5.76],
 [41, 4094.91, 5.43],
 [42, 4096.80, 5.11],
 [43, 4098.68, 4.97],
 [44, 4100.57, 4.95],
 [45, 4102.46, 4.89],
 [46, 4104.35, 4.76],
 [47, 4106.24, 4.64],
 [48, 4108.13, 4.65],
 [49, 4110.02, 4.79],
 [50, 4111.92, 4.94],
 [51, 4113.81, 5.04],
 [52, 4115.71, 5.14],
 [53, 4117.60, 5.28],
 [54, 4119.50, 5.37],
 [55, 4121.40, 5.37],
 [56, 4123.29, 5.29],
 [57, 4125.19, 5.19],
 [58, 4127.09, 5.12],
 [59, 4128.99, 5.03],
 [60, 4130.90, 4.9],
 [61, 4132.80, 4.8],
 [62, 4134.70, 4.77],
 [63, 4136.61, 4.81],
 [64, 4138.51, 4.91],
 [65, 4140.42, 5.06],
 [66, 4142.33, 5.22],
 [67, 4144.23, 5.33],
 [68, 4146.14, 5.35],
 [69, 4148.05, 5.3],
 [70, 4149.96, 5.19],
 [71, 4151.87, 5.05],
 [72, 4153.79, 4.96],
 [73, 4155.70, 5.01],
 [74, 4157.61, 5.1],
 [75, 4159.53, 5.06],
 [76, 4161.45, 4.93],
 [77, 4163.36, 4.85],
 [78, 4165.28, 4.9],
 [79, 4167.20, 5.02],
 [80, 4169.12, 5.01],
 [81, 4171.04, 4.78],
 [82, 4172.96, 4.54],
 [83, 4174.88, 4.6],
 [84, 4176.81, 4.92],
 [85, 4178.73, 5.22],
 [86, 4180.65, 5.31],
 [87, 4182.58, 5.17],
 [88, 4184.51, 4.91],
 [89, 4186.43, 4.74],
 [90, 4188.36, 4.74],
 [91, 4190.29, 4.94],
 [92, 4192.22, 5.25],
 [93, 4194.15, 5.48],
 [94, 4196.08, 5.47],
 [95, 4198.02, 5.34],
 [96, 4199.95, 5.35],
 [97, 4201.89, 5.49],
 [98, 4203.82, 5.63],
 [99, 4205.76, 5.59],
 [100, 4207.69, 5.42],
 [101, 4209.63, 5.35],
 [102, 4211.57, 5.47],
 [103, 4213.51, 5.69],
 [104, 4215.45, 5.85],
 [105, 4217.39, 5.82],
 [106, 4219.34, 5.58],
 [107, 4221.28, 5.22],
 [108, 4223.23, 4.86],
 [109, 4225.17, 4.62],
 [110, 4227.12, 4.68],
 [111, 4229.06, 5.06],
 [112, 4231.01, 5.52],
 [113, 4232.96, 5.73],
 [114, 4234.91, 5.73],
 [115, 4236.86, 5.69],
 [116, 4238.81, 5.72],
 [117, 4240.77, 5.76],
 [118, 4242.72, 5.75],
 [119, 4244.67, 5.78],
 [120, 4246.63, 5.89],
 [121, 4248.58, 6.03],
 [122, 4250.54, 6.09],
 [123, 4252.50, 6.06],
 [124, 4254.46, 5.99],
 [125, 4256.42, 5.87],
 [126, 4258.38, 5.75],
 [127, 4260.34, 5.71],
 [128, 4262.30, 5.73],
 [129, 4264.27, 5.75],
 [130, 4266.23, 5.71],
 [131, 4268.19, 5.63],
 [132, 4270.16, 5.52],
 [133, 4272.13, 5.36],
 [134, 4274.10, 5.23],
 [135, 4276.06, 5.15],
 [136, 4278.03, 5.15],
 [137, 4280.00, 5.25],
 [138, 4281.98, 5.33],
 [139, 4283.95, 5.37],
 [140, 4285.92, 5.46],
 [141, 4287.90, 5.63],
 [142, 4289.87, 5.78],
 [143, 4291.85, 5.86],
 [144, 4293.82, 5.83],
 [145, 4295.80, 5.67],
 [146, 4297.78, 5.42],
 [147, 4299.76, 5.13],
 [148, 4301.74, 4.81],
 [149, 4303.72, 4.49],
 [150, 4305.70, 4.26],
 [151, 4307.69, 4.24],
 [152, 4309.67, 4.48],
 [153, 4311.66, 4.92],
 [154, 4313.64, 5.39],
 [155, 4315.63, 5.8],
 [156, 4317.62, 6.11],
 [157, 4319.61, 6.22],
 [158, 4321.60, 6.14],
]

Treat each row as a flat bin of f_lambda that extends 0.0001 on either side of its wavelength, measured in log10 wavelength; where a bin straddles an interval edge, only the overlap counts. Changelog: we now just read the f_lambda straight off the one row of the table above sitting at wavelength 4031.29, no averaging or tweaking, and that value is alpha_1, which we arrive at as 5.13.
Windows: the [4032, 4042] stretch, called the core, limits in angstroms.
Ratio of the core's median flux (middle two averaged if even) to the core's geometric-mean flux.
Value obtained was 1.00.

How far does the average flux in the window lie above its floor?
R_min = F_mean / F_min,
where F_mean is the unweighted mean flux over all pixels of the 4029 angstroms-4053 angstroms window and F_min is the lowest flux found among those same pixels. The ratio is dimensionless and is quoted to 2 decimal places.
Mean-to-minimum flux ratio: 1.09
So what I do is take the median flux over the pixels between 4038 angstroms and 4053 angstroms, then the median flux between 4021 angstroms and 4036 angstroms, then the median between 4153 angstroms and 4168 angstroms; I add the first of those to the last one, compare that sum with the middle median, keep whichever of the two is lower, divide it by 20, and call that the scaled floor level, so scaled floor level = 0.268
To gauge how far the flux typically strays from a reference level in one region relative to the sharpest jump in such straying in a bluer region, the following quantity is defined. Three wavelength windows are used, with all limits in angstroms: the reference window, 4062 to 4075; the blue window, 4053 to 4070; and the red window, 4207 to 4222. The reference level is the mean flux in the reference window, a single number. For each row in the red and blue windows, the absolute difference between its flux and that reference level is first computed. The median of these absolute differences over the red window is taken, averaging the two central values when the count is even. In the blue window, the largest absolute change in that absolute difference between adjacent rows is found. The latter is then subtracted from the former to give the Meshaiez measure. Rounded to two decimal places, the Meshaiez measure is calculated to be -0.04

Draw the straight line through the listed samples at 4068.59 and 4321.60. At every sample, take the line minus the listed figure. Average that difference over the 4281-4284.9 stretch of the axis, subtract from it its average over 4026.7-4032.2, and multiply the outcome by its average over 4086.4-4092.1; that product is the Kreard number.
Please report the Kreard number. -0.22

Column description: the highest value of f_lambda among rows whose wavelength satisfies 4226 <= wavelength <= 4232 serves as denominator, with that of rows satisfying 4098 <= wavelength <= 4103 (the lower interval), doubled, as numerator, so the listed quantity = 1.80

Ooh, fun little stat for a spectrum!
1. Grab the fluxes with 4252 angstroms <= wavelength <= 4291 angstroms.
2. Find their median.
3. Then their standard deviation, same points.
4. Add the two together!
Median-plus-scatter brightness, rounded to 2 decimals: 5.90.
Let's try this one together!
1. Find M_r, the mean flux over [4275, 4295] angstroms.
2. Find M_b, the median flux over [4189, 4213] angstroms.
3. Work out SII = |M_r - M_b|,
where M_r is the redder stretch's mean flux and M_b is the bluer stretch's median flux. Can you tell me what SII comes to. 0.0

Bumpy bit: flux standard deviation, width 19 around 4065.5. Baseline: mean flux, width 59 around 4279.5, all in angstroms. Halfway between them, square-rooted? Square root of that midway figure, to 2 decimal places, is 1.69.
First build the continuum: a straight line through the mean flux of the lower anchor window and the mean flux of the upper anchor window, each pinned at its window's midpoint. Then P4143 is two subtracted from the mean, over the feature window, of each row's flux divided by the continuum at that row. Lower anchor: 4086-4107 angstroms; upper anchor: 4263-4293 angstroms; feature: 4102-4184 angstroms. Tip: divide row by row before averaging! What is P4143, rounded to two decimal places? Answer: -1.06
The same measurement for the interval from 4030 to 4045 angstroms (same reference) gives -1.02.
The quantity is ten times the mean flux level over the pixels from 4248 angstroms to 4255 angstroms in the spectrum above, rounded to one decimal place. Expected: 60.4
